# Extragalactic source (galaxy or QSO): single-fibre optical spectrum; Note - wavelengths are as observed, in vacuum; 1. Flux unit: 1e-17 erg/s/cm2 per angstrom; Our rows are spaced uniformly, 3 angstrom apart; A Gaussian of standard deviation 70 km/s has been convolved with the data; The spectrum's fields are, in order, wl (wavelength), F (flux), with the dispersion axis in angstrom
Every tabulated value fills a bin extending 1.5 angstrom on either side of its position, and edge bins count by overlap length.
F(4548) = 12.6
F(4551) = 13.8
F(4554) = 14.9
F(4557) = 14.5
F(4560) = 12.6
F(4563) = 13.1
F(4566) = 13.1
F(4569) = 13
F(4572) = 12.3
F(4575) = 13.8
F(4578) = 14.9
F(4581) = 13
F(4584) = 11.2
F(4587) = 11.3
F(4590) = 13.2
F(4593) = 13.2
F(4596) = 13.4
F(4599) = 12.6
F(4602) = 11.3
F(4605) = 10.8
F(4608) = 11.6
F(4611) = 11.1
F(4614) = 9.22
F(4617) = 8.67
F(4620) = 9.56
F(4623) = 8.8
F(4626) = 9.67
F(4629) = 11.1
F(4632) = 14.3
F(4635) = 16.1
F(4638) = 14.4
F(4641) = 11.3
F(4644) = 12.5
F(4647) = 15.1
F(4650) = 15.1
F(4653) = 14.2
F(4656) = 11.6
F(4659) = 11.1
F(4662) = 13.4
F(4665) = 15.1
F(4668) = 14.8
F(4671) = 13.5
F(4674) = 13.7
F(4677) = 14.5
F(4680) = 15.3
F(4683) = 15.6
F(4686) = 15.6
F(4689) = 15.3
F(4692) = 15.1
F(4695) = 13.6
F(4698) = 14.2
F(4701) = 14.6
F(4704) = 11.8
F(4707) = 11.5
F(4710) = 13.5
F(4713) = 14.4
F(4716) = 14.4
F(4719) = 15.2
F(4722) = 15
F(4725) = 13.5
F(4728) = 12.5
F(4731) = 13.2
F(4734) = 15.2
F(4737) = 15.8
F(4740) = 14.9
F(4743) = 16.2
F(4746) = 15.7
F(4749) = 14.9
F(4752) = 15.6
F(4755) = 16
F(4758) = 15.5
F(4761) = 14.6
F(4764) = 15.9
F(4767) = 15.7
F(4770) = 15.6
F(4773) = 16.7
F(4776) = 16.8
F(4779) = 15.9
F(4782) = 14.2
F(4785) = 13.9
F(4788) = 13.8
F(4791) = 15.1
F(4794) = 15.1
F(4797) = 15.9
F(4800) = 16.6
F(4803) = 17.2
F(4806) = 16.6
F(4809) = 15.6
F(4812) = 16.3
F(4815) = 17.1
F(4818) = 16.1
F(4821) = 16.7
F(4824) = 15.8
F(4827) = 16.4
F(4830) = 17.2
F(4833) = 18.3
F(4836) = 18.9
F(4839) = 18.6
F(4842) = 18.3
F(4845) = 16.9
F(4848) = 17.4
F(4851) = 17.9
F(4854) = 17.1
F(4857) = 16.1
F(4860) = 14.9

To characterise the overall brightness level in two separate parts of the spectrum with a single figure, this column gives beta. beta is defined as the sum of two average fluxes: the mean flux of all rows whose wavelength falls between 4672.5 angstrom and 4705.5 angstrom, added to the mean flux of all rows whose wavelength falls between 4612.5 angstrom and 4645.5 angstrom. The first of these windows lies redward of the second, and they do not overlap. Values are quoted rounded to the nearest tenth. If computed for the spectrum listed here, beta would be 25.9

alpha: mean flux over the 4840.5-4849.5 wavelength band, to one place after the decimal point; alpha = 17.5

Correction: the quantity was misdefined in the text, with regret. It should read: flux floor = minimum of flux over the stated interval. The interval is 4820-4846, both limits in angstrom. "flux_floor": 15.8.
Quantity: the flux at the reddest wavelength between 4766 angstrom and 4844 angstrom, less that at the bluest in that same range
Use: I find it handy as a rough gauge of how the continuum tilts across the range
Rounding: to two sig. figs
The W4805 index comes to 2.6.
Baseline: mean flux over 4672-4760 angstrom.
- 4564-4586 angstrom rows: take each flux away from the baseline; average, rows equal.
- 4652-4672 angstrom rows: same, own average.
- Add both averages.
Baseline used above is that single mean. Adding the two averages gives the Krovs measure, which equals 2.7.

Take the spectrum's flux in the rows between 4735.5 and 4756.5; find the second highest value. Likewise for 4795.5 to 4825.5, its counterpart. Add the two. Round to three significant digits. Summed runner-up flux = 33.1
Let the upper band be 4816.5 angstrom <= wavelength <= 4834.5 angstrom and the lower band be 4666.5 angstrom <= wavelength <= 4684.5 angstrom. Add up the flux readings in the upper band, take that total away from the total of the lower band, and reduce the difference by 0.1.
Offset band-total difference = -13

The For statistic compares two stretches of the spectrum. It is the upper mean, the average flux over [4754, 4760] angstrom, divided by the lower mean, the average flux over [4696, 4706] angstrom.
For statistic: 1.16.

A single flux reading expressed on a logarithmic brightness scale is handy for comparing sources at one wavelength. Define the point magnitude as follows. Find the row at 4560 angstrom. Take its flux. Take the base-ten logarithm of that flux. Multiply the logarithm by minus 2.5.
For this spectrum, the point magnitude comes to -2.8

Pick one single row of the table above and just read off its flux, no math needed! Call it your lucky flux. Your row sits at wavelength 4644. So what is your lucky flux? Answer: 12.5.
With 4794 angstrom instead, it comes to 15.1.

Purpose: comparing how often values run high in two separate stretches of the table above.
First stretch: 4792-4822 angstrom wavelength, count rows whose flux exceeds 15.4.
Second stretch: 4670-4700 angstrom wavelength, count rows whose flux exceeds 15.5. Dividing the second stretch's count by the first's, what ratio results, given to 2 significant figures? 0.22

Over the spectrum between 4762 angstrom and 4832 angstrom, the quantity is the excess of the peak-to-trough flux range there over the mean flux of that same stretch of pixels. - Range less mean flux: -12.5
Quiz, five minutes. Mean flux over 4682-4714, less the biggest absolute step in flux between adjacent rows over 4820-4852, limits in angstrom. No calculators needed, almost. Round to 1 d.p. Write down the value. 12.7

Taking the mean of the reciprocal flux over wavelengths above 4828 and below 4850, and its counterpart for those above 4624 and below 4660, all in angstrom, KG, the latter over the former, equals 1.4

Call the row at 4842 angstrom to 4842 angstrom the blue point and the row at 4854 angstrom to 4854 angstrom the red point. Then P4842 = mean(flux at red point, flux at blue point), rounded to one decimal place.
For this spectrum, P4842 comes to 17.7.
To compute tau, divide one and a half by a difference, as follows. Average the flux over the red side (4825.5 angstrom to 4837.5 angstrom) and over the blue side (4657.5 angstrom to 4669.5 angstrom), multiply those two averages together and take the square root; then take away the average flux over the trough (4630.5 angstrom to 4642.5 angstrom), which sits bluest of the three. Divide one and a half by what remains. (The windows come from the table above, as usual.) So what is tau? 1.0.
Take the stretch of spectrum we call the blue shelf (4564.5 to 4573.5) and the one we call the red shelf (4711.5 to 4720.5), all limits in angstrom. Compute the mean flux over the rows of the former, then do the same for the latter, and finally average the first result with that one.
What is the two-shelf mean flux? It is 14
